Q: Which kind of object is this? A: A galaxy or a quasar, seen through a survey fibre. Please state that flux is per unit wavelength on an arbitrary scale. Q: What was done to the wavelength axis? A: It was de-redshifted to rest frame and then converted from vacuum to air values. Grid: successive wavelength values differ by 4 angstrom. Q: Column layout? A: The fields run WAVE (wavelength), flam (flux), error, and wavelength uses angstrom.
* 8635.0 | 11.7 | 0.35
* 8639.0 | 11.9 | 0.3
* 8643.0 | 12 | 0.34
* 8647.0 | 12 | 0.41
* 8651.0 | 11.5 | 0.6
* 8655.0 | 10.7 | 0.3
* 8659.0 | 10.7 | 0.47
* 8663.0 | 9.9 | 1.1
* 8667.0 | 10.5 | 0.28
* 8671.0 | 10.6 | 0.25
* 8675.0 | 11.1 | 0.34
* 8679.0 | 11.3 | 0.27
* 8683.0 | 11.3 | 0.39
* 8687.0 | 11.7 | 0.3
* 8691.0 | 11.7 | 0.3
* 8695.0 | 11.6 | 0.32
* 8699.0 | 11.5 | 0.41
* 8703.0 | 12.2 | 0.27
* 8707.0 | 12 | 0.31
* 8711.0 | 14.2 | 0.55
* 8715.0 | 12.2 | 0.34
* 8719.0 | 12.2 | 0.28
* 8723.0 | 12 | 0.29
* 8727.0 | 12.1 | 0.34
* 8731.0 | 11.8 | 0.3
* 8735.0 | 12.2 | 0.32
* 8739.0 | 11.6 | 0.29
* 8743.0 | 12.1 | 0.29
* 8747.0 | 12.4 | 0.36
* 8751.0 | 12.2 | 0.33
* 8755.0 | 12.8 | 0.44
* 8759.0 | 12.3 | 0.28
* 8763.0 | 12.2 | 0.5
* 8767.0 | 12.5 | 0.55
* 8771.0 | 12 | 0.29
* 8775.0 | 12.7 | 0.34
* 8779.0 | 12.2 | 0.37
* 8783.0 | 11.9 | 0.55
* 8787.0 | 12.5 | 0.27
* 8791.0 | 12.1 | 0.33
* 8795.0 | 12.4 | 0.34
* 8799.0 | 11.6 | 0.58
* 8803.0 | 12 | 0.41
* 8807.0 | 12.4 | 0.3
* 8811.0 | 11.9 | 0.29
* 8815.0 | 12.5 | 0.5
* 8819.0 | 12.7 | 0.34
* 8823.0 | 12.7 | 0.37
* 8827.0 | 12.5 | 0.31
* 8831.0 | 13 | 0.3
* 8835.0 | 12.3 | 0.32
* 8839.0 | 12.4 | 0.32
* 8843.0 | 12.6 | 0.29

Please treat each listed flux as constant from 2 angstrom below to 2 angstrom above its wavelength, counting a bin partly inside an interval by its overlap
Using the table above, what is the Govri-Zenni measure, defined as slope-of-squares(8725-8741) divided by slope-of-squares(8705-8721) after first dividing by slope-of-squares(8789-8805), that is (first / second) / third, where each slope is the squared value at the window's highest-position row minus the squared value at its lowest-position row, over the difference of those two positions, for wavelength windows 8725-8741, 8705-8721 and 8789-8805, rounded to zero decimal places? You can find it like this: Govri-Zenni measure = 12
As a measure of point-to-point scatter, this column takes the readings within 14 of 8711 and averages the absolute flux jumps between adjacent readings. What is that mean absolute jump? 0.88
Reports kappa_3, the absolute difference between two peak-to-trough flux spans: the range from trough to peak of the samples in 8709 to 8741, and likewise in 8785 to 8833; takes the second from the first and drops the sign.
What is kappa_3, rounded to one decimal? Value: 1.2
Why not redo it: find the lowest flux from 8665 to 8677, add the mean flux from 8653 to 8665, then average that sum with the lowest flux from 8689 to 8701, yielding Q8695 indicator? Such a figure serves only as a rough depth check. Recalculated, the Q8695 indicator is 16.2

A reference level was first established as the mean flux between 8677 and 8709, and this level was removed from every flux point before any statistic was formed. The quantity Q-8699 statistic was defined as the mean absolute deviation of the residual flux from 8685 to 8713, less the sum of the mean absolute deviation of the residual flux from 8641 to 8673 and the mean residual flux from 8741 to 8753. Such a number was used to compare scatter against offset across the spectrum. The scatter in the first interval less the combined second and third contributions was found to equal -0.59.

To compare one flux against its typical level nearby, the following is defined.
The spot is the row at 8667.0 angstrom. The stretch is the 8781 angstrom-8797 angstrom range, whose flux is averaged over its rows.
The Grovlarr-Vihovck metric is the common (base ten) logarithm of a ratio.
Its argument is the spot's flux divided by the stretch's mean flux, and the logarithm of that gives -0.066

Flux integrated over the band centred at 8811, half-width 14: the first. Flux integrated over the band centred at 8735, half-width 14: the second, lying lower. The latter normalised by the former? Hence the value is 0.98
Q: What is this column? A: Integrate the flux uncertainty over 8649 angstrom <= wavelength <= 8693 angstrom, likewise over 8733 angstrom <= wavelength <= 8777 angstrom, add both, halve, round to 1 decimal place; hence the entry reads 17.2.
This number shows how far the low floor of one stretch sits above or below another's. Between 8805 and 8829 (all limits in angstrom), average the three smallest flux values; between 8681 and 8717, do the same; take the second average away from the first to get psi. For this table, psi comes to 0.80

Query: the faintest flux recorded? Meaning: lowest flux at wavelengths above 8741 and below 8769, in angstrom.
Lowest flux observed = 12.1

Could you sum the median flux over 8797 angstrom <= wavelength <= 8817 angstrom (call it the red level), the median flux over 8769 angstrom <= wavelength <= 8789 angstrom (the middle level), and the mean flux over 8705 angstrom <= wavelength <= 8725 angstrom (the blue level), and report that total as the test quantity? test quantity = 36.7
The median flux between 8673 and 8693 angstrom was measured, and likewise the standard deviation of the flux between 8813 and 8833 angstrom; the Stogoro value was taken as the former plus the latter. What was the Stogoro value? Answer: 11.5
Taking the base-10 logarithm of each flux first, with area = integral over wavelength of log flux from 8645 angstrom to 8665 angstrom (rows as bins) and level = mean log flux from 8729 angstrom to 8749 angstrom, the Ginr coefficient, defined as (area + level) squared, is 478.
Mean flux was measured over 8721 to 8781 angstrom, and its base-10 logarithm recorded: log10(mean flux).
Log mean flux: 1.09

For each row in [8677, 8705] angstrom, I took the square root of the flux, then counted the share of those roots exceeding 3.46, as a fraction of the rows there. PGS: 0.1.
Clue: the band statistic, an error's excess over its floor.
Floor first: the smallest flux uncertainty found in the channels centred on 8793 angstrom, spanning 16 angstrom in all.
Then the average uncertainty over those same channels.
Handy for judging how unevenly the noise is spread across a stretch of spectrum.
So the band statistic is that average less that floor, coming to 0.11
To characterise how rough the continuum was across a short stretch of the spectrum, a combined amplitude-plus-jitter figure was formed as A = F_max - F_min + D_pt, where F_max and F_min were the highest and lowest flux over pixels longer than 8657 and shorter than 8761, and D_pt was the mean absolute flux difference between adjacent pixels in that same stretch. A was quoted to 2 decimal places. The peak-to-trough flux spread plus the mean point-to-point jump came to 4.76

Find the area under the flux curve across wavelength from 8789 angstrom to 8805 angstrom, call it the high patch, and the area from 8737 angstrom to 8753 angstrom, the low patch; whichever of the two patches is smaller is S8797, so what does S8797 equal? 192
